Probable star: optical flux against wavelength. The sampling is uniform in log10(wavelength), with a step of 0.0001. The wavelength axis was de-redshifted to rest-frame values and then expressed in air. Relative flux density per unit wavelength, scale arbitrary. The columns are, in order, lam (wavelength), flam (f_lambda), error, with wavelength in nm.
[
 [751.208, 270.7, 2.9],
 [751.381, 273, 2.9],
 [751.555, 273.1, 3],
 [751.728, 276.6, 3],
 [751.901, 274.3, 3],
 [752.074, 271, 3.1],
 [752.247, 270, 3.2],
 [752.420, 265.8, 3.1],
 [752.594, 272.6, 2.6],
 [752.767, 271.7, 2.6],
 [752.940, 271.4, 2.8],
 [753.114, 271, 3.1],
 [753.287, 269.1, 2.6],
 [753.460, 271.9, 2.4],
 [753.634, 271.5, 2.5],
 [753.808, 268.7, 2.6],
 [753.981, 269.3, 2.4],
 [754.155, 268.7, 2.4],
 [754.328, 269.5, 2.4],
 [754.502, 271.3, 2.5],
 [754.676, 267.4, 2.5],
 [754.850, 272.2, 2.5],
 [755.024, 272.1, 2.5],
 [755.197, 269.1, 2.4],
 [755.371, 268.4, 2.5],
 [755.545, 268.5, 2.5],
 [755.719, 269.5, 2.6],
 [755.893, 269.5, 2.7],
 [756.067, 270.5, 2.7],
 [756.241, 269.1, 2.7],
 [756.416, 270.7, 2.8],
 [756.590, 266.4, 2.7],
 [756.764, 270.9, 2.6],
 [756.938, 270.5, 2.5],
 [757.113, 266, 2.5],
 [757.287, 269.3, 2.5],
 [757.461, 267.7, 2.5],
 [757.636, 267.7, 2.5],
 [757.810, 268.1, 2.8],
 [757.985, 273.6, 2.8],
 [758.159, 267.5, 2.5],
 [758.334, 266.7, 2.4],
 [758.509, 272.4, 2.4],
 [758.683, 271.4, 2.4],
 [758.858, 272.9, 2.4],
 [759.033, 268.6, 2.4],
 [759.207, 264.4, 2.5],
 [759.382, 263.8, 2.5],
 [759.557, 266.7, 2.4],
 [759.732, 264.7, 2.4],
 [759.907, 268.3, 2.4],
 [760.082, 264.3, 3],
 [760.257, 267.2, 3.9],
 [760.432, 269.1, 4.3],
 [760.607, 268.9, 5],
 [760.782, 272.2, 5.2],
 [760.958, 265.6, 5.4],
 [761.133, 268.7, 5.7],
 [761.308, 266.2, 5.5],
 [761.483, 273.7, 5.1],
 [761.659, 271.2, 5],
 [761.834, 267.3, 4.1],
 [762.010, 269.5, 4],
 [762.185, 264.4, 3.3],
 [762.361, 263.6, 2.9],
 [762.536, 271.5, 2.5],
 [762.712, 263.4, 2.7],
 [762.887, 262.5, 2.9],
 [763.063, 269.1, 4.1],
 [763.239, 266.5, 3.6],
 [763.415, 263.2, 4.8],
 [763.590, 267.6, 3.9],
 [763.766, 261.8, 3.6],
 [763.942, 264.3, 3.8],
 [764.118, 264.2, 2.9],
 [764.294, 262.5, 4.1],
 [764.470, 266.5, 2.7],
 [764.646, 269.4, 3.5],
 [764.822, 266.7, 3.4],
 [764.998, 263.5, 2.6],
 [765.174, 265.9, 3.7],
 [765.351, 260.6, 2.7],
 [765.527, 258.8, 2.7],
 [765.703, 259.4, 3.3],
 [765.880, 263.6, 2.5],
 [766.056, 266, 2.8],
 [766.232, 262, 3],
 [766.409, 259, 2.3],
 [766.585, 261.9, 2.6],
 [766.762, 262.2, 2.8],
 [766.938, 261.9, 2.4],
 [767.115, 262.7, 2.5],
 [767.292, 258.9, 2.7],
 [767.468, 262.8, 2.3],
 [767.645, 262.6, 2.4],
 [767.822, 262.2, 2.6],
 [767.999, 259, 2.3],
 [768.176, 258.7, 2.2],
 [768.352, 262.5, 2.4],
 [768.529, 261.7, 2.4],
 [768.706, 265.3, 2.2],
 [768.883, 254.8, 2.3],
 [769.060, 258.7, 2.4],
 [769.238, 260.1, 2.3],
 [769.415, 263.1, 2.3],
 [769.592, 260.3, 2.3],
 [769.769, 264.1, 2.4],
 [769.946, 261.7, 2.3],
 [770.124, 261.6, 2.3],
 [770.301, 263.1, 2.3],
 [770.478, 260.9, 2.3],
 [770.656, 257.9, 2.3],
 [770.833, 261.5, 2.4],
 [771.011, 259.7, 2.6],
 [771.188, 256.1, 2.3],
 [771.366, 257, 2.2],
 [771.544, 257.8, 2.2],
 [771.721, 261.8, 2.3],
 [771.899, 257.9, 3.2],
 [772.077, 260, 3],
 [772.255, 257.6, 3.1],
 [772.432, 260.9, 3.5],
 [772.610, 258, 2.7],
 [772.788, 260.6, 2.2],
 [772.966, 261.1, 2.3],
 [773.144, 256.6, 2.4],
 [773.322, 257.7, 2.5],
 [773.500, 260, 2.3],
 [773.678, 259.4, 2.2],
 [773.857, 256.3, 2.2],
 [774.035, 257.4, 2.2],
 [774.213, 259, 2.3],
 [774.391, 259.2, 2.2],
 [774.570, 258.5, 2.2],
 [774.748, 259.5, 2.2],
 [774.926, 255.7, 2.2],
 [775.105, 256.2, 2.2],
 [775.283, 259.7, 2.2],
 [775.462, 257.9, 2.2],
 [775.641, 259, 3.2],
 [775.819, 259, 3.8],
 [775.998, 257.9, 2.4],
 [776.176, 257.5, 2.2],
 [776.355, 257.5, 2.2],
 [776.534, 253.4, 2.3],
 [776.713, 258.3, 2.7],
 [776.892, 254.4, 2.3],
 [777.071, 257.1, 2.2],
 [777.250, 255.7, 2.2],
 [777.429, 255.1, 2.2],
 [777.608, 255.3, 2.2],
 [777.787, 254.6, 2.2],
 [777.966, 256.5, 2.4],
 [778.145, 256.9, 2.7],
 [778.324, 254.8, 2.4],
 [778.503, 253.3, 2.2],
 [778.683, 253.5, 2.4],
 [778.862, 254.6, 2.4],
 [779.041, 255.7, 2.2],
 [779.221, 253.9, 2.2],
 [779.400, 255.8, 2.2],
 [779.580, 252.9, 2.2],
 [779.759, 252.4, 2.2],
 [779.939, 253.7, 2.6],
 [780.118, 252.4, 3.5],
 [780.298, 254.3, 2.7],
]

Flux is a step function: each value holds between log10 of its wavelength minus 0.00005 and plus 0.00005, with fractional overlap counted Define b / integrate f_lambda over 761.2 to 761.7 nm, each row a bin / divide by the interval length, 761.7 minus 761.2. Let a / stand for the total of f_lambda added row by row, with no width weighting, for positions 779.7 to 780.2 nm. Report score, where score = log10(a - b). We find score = 2.69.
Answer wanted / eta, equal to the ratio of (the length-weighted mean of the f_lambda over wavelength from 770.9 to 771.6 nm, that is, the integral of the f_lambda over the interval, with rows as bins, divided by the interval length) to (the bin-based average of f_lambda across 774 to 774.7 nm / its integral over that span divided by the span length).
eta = 1.00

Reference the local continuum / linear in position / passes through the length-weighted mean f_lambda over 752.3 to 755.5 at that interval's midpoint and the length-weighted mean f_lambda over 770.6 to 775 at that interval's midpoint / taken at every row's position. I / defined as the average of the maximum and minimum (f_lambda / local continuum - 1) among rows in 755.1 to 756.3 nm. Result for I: 0.002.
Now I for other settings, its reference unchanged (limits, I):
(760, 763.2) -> 0.011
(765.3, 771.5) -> -0.004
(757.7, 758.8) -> 0.010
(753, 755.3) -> 0.001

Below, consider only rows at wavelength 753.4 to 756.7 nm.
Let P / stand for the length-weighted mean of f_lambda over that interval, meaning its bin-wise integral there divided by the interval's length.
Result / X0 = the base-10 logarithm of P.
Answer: 2.43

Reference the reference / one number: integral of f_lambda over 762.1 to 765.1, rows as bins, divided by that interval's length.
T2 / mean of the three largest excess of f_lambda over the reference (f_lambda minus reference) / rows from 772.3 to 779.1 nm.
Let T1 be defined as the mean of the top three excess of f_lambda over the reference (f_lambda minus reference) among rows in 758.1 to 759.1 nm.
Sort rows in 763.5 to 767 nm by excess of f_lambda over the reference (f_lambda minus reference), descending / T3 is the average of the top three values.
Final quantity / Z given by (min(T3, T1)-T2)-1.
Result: 6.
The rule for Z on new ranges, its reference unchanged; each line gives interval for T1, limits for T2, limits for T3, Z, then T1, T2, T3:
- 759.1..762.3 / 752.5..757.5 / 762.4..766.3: -3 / 7.00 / 6.9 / 4.6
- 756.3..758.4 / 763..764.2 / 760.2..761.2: 1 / 6.36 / 2.4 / 4.7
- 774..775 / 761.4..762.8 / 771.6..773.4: -14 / -6.14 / 6.8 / -4.1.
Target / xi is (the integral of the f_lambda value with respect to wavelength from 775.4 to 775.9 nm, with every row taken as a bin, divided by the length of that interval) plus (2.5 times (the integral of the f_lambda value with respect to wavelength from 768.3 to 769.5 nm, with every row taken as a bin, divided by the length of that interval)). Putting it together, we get 910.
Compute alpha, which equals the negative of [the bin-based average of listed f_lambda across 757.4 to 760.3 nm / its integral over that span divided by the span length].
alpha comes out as -268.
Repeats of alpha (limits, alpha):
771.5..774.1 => -259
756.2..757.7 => -269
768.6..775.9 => -259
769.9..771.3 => -260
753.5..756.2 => -270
